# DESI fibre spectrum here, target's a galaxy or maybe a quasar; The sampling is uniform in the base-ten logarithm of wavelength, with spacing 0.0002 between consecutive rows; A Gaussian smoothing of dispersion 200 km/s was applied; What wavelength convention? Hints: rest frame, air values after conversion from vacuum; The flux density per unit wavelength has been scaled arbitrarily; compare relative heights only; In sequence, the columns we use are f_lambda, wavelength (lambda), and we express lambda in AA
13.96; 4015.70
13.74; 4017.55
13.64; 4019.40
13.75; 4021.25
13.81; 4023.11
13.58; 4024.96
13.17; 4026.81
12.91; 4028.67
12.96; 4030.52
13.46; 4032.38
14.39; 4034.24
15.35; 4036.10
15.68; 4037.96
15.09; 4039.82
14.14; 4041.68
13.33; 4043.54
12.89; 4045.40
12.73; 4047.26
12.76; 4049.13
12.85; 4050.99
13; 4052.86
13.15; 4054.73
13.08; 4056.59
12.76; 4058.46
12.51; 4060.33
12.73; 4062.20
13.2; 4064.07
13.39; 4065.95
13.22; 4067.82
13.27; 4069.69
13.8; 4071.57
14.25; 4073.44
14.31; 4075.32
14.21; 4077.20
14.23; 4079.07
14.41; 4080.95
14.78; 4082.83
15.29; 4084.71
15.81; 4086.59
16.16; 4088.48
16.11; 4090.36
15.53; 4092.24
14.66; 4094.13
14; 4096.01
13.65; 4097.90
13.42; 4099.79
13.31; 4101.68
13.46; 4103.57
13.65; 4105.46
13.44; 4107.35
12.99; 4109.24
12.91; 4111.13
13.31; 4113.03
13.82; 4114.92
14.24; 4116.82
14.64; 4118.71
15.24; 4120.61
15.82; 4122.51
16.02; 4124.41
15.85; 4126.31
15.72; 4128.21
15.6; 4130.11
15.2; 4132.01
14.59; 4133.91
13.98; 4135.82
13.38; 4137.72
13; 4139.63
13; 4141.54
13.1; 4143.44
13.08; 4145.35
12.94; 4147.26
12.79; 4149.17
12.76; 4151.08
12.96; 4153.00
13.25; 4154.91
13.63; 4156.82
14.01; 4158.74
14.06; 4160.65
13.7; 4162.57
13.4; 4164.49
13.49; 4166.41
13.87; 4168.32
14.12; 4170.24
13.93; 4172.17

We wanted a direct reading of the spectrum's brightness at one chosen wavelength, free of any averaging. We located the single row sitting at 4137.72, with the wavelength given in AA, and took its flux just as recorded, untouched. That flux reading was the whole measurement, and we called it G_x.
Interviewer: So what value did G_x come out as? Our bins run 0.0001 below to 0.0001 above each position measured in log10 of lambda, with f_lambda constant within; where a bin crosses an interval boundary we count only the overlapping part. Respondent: 13.38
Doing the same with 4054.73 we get 13.15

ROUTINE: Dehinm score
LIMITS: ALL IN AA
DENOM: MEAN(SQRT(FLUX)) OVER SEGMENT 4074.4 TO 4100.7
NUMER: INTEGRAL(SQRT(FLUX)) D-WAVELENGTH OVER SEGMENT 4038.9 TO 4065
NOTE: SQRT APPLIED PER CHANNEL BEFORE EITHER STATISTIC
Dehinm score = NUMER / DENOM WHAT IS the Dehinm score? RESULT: 24.7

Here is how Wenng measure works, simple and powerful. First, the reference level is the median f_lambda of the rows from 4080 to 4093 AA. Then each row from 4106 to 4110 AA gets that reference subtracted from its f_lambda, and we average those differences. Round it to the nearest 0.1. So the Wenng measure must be -2.3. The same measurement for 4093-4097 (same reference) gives -1.2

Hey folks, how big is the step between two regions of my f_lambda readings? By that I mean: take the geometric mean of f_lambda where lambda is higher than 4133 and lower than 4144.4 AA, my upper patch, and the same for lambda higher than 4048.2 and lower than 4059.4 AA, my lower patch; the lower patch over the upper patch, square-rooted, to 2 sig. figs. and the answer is 0.98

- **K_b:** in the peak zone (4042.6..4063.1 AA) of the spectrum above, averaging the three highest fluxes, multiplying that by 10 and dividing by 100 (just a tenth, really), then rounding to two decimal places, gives 1.32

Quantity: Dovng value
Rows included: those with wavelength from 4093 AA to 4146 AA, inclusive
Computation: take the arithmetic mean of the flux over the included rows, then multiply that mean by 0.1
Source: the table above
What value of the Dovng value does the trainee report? 1.41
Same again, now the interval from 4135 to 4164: 1.33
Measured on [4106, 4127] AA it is 1.44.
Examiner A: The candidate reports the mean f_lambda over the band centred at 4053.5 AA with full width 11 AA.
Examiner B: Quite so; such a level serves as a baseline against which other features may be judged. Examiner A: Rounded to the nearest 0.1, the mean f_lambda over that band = 12.9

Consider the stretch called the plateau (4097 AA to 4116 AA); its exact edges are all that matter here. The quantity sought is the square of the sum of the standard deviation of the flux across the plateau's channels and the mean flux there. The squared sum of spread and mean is 187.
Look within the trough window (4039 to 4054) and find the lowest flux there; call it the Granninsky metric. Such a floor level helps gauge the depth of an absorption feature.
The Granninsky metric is 12.73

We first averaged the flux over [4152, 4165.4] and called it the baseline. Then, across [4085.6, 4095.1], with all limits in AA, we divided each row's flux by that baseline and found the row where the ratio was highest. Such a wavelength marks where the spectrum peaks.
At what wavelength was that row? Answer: 4088.48 AA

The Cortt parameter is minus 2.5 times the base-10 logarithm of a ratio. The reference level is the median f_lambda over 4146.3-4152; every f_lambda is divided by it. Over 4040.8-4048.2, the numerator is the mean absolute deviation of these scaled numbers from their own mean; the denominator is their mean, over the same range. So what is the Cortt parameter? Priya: 3.6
